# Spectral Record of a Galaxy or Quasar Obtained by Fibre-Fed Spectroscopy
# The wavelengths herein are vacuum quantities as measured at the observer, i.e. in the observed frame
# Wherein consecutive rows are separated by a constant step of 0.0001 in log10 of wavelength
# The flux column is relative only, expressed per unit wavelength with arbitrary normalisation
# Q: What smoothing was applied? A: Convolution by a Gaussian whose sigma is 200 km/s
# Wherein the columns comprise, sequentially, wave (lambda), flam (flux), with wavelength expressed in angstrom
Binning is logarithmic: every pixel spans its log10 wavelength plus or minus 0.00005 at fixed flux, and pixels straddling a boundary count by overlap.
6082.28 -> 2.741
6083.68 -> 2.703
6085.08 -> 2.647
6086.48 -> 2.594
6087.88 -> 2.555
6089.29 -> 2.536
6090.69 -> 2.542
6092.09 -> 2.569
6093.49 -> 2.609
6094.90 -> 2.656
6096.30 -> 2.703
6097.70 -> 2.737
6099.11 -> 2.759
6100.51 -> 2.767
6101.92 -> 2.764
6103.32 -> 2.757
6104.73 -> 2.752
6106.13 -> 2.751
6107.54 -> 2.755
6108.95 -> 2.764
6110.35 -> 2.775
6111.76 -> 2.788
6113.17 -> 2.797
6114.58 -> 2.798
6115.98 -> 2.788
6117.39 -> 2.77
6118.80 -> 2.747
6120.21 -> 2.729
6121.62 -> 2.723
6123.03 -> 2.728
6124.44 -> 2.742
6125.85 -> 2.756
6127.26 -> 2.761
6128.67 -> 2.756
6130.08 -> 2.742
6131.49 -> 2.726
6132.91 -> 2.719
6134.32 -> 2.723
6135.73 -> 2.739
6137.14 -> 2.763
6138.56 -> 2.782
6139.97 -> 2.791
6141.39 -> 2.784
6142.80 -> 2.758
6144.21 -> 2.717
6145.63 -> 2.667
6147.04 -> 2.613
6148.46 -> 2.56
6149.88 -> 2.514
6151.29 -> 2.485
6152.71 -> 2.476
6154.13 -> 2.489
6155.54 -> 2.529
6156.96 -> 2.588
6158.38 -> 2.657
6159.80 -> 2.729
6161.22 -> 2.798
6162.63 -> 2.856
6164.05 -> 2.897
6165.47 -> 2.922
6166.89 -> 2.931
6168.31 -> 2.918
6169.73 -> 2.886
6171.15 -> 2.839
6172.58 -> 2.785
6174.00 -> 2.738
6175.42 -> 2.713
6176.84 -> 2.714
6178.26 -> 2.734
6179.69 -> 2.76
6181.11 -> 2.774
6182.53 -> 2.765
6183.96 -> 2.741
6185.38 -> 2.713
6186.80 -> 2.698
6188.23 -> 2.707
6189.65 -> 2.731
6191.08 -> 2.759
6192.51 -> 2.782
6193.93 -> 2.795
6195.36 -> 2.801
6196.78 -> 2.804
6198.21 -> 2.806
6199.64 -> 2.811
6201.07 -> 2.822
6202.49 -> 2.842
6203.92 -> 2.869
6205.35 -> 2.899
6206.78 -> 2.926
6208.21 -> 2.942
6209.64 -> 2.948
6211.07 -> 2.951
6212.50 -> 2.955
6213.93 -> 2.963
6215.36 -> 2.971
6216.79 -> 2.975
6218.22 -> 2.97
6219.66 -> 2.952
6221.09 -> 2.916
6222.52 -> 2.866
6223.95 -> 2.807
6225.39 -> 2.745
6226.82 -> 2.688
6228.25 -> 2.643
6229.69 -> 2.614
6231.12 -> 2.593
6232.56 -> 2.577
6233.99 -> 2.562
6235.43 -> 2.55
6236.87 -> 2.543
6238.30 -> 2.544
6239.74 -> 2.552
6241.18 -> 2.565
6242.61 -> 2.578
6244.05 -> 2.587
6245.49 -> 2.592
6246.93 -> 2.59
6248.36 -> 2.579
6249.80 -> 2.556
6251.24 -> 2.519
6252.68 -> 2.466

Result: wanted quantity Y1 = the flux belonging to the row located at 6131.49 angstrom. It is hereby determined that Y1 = 2.726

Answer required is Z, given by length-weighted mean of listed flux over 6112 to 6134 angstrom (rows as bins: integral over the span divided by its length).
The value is 2.75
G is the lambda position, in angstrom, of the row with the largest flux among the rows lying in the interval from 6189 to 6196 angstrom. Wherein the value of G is 6195.36 angstrom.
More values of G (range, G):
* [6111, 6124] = 6114.58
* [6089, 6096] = 6094.90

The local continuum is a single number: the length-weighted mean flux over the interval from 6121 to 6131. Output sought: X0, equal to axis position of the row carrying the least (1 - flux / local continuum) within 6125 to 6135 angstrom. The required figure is 6127.26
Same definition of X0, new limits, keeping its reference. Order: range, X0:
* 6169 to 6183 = 6169.73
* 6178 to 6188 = 6181.11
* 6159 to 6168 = 6166.89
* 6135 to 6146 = 6139.97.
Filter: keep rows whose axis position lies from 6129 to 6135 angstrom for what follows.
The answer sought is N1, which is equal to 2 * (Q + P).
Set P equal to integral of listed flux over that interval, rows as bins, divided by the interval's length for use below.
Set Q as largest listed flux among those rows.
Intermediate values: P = 2.728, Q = 2.742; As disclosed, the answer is 10.9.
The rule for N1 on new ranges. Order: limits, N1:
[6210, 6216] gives 11.9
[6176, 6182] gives 11.0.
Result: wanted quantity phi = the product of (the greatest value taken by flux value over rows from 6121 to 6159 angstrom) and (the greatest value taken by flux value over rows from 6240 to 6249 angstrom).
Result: 7.23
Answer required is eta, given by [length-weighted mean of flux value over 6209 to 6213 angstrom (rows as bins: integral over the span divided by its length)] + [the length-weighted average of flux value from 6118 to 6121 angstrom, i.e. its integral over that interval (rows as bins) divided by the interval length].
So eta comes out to 5.69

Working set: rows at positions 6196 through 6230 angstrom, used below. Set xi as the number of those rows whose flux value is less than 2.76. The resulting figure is 4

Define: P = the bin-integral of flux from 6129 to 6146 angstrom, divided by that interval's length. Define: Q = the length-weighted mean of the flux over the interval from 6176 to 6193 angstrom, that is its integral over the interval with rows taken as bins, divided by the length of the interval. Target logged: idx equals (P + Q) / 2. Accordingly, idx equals 2.74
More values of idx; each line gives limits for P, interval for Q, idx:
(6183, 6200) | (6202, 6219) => 2.85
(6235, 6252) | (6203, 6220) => 2.75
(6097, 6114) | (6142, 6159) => 2.68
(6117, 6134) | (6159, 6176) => 2.79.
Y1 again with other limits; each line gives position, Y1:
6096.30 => 2.703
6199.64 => 2.811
